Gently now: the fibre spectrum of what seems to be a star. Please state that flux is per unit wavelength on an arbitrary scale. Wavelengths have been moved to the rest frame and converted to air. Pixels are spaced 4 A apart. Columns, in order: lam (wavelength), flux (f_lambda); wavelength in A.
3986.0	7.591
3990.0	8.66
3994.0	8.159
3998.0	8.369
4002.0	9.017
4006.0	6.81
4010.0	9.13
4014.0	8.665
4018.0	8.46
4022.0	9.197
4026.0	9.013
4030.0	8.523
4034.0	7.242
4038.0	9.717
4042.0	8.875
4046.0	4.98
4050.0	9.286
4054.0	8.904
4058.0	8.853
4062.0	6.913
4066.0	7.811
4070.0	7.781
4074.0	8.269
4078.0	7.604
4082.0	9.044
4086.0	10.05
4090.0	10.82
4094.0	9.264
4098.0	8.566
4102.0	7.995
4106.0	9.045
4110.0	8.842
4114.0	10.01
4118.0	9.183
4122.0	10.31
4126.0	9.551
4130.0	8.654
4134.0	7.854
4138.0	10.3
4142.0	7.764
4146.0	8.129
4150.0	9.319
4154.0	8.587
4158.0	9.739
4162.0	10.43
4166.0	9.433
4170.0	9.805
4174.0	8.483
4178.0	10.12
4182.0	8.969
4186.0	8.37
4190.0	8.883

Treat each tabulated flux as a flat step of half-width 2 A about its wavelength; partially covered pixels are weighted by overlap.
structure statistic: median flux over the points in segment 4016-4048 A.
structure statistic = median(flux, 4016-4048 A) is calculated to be 8.7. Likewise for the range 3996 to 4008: 8.4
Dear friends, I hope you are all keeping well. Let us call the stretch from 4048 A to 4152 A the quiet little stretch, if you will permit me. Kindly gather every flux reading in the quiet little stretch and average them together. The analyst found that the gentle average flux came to 8.9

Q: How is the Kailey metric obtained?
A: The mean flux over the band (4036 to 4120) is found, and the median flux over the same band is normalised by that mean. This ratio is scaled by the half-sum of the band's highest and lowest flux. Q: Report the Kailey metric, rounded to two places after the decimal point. 8.10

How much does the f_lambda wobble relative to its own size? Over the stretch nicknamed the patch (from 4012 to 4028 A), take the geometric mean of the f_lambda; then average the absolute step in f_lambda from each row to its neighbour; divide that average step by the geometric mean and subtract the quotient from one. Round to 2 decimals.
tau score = 0.96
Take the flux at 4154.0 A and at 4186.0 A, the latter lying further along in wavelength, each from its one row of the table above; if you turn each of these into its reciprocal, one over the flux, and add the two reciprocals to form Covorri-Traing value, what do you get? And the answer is 0.236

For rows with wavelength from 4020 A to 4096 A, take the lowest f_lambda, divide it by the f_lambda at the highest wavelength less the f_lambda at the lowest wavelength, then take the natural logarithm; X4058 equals 4.31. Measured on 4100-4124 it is 1.24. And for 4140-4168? 1.54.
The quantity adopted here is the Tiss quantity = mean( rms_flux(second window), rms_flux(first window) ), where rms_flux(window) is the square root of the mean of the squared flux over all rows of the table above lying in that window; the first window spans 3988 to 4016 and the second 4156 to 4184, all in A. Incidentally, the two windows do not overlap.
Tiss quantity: 9.01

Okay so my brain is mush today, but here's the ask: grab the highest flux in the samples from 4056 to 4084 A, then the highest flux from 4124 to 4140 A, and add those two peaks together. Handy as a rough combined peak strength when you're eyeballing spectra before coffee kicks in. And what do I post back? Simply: 19.3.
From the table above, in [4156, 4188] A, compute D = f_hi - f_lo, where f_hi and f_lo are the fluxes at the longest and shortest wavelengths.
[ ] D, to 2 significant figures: -1.4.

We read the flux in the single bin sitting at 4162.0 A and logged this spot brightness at 10.43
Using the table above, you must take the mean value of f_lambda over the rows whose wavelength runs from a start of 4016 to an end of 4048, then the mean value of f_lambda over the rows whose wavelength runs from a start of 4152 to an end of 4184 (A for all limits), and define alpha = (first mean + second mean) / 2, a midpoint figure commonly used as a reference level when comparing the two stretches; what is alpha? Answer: 8.85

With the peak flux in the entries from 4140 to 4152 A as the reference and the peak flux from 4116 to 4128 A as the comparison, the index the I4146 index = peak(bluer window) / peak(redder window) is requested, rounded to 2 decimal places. 1.11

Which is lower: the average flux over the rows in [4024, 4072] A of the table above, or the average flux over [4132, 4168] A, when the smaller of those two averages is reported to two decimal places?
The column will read 8.16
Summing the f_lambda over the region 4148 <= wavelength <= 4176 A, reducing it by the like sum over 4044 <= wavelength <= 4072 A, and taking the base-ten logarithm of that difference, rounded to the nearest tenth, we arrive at 1.1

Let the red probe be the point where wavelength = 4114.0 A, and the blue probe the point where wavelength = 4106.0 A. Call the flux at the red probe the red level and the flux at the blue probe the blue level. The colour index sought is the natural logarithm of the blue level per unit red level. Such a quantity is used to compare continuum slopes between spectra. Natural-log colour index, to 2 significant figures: -0.10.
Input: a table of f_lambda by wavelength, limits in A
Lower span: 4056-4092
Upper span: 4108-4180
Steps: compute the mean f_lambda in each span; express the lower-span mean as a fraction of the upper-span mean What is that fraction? 0.93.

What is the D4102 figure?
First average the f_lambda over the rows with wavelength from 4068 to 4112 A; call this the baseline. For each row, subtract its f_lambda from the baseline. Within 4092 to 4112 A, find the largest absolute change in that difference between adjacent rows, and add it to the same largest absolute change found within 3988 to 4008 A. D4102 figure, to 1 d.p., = 3.3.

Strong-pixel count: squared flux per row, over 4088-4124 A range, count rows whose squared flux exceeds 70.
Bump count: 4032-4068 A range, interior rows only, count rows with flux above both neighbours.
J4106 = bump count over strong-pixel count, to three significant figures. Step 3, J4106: 0.250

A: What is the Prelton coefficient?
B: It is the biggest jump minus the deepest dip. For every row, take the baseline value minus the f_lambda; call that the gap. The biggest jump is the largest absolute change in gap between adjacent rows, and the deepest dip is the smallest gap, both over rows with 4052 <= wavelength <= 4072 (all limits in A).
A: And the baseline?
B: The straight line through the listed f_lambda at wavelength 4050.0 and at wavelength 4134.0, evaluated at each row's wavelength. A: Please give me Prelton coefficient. 1.58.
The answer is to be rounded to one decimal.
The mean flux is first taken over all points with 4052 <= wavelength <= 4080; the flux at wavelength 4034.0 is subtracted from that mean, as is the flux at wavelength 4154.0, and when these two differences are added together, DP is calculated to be 0.2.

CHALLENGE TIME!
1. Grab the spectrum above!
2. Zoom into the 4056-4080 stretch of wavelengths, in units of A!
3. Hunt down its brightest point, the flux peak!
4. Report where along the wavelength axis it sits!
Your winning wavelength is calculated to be 4058.0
